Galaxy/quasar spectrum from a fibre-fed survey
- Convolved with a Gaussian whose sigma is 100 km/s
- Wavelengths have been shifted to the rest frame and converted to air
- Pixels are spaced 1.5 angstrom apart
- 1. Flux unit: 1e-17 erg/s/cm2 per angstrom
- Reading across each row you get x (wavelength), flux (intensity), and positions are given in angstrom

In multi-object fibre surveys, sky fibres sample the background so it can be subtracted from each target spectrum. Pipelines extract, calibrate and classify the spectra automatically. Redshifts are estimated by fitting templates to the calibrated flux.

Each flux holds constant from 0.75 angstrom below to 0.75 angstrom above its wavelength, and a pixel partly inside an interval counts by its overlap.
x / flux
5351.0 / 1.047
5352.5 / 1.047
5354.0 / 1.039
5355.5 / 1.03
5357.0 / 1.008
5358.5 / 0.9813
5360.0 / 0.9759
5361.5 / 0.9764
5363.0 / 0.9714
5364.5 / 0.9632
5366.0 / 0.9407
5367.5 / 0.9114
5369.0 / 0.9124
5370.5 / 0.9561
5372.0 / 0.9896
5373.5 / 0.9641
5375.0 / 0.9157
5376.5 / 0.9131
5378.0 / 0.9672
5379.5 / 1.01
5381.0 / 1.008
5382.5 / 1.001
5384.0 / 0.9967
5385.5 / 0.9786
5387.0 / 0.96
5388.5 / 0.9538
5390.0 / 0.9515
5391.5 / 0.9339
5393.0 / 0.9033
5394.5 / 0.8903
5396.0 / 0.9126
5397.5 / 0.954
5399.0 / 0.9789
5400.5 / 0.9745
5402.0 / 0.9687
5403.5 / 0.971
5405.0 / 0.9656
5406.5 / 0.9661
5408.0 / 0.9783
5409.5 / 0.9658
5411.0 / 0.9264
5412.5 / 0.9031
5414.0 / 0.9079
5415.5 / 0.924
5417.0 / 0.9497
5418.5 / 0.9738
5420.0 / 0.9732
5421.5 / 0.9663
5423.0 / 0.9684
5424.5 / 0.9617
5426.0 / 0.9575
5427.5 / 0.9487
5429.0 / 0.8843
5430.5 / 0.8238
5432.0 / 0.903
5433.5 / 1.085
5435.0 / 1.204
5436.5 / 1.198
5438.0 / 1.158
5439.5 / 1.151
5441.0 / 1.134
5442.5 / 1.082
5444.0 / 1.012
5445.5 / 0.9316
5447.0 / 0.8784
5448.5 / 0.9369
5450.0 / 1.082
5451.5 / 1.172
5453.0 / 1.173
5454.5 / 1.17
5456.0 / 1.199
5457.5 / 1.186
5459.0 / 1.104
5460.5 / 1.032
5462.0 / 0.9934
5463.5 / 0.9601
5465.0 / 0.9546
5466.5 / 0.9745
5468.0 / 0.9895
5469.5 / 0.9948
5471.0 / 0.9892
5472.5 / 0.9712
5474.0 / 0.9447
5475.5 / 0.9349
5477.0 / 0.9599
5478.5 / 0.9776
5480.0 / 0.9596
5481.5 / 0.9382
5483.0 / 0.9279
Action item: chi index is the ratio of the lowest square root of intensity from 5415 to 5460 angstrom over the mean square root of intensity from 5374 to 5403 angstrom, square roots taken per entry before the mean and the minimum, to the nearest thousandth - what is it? 0.928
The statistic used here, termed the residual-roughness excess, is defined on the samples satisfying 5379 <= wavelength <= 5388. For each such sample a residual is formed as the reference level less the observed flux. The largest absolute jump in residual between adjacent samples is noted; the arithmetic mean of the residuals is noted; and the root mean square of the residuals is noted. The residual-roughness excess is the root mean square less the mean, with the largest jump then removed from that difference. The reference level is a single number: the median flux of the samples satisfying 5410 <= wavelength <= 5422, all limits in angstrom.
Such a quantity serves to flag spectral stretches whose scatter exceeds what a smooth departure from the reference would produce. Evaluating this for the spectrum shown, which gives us 0.09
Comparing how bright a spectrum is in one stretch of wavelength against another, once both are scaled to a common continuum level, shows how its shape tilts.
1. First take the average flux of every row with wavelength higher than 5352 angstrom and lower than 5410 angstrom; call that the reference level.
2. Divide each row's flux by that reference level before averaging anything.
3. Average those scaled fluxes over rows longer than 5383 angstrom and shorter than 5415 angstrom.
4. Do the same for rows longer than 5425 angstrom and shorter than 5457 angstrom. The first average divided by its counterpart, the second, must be 0.903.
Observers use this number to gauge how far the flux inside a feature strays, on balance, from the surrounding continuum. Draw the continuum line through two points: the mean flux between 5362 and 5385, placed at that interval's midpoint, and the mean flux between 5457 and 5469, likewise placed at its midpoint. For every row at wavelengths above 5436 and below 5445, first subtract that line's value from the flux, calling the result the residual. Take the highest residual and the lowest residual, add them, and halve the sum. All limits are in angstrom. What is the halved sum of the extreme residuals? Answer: 0.10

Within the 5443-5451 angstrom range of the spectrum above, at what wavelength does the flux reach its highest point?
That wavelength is 5450.0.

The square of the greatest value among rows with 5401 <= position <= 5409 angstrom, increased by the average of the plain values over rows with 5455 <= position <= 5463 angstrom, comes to 2.06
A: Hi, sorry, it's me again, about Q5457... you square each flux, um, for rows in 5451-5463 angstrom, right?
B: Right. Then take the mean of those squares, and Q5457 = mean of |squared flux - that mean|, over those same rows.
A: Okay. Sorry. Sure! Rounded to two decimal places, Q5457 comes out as 0.14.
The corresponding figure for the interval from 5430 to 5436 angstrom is 0.28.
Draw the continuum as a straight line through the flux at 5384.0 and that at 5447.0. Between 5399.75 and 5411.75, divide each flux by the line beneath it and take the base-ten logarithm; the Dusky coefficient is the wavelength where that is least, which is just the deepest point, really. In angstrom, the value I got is 5411.0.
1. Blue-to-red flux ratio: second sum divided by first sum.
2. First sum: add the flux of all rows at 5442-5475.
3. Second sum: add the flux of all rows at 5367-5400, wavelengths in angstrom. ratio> 0.922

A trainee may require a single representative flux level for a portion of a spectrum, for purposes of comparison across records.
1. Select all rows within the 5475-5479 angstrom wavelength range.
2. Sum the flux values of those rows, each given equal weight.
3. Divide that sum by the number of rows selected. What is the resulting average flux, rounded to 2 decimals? 0.96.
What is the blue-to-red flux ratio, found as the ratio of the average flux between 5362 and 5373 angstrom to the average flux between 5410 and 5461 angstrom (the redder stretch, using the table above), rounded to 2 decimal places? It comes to 0.93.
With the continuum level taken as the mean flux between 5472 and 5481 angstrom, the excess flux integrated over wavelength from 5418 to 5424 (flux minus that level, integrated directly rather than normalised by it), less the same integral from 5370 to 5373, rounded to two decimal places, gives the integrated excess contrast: 0.03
